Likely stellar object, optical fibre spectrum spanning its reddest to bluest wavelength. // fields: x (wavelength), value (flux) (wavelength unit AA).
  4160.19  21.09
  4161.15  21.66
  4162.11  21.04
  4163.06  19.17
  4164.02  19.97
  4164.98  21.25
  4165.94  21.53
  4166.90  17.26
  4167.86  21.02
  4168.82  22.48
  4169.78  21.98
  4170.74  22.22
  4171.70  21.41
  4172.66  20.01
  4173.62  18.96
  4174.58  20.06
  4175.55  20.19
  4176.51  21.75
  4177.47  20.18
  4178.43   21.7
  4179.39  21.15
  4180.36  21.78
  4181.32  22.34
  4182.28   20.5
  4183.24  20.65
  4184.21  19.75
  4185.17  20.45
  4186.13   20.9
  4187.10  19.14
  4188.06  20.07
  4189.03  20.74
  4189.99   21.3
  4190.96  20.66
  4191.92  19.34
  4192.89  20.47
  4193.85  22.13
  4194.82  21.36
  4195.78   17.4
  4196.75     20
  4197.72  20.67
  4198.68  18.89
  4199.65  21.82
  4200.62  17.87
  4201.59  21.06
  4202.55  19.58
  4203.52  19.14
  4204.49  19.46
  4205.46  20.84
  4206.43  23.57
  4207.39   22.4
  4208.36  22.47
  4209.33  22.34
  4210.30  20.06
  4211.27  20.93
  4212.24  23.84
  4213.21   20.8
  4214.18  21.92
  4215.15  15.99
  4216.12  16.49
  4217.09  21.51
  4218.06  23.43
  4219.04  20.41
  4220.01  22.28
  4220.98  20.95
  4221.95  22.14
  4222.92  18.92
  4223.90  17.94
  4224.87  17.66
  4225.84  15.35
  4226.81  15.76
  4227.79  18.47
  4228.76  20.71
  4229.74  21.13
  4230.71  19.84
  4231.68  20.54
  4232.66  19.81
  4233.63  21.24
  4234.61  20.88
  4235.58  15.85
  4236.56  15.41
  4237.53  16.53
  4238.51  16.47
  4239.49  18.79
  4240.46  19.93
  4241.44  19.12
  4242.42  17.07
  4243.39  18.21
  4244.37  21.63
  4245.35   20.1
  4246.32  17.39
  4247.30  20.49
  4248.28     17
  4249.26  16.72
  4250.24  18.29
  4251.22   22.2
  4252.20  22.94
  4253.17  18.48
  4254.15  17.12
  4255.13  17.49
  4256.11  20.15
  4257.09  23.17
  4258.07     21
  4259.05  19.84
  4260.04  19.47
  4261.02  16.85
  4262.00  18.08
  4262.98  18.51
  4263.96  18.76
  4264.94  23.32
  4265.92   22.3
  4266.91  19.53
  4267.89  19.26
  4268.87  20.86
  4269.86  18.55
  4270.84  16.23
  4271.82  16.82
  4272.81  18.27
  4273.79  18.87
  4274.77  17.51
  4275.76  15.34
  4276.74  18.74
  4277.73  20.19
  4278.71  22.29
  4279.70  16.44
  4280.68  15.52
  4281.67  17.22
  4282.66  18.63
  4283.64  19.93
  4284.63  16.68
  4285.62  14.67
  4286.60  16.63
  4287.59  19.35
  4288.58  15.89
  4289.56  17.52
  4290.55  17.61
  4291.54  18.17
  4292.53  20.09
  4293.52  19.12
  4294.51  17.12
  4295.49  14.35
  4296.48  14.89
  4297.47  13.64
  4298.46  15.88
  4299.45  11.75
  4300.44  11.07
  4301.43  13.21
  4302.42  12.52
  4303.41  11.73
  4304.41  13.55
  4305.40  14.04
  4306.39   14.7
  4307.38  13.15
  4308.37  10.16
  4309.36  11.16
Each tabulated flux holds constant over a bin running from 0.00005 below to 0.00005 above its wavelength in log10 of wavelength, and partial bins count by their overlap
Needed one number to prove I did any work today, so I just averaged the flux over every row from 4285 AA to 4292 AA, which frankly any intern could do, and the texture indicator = 17.1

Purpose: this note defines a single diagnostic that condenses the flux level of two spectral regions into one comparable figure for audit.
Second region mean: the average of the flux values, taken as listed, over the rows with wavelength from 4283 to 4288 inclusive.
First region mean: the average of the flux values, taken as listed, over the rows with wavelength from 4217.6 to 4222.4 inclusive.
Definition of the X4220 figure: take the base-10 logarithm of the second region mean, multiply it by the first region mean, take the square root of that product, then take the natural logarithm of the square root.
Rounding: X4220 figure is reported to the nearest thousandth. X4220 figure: 1.650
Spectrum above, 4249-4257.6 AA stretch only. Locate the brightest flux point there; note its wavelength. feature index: 4257.09 AA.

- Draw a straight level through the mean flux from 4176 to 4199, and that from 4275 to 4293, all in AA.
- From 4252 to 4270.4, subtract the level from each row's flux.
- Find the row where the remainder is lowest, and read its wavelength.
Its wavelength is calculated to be 4261.02 AA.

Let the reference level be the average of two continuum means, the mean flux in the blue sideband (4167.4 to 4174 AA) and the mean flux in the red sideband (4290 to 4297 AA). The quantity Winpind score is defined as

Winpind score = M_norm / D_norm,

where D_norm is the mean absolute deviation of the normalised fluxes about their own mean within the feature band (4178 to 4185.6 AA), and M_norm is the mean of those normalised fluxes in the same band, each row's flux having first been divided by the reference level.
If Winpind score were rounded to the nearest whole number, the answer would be 30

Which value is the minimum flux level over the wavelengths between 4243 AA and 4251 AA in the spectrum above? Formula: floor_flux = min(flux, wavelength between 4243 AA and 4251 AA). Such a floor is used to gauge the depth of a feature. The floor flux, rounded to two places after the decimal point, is 16.72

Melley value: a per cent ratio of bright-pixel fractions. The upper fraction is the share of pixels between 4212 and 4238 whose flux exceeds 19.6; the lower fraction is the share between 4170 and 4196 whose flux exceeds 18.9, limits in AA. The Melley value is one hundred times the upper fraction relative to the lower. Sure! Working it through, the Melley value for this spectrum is 62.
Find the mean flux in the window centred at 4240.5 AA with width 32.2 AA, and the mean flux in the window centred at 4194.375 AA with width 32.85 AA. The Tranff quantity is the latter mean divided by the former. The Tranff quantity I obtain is 1.10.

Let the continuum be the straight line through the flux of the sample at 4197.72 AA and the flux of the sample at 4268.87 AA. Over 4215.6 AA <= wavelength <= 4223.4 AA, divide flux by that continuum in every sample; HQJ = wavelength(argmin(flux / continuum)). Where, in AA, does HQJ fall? 4216.12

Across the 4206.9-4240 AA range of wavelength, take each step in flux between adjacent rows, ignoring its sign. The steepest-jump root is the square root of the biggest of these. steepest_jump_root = 2.4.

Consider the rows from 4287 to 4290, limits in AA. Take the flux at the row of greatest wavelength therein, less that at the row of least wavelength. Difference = -2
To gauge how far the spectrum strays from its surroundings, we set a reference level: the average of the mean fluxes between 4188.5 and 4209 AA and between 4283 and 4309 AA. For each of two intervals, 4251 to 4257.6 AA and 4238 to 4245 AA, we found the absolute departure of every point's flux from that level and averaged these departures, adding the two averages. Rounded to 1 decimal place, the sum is 4.1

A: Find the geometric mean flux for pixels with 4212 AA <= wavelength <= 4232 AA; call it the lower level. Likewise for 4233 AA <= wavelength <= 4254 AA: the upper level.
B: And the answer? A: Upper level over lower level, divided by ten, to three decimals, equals 0.095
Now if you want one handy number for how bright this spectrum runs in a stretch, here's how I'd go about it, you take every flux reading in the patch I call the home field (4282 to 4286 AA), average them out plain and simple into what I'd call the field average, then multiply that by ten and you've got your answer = 175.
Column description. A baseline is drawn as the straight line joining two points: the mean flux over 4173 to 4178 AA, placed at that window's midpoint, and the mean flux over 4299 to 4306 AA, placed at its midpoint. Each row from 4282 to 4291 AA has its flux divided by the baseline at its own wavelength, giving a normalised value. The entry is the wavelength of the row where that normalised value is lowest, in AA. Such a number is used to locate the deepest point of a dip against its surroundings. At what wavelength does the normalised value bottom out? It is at 4285.62 AA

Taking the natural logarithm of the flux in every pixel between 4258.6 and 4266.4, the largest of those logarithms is 3.149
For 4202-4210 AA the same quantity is 3.160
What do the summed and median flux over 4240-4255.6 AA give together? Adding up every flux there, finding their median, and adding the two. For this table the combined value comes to 323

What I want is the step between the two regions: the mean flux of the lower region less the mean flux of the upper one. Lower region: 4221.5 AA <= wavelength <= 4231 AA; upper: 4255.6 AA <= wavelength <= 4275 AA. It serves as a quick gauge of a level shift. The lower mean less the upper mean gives -0.6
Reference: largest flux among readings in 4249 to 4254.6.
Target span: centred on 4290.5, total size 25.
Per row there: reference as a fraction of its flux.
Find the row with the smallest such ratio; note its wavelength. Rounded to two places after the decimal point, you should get 4278.71 AA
